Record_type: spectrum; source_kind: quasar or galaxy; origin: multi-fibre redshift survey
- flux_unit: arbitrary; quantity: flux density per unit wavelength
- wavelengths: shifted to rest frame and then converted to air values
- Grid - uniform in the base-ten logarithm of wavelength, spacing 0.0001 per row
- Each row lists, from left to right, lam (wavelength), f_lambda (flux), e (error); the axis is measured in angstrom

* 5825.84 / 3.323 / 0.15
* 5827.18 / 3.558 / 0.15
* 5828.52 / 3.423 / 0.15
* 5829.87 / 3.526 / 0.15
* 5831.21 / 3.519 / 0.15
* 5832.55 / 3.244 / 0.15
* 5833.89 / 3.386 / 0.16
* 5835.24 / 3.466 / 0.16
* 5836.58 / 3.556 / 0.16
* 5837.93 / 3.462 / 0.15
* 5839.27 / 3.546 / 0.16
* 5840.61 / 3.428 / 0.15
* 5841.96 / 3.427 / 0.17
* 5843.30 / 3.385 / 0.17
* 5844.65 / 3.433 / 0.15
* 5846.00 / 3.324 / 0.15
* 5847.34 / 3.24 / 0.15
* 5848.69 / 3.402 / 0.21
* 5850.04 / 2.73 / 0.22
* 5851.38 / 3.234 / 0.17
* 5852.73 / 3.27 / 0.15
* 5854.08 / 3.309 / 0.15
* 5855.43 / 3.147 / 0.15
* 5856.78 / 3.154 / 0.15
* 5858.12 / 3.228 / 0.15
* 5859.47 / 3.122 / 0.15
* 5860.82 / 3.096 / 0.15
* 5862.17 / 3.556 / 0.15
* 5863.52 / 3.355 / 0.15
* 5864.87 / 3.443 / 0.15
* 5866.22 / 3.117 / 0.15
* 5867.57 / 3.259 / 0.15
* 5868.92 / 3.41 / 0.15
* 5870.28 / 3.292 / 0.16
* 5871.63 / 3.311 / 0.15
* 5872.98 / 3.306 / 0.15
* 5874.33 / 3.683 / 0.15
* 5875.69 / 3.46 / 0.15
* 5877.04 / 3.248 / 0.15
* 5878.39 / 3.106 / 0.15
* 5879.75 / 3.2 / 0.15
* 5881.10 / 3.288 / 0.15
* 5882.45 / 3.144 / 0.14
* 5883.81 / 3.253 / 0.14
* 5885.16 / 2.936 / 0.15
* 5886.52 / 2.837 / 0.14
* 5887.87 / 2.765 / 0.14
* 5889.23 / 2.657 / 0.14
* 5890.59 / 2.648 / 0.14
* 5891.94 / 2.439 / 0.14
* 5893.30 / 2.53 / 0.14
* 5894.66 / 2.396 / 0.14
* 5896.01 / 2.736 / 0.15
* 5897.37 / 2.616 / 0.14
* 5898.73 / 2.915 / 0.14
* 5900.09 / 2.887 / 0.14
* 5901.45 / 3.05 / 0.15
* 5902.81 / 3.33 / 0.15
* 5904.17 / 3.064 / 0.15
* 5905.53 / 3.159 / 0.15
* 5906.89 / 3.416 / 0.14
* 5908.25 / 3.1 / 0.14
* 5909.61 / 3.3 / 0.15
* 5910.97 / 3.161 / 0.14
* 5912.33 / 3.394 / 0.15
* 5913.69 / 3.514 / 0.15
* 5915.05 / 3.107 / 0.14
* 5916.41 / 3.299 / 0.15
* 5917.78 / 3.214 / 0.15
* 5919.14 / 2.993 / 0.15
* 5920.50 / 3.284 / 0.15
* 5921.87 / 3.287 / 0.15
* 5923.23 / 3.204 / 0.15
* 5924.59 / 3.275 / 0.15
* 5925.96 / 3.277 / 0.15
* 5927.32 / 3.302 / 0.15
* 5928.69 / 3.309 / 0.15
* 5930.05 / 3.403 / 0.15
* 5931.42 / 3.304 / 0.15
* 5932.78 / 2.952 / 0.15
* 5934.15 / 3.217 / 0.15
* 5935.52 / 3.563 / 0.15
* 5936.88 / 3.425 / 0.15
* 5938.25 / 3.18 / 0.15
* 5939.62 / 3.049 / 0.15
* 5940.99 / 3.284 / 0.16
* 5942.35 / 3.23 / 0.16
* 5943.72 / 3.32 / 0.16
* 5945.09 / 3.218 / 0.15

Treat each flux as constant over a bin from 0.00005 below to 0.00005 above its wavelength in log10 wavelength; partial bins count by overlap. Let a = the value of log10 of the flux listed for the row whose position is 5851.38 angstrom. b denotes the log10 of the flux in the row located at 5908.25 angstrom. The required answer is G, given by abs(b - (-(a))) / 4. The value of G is 0.250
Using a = 0.510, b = 0.49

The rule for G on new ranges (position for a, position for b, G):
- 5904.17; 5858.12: 0.249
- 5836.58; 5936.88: 0.271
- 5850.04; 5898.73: 0.225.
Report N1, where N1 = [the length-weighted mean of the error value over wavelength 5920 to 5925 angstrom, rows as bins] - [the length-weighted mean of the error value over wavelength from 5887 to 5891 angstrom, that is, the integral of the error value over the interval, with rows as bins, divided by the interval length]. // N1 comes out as 0.0101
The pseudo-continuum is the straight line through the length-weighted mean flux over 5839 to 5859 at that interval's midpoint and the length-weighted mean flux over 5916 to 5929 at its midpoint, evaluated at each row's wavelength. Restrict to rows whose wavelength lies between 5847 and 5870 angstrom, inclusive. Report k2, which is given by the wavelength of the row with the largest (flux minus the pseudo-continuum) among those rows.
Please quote 5862.17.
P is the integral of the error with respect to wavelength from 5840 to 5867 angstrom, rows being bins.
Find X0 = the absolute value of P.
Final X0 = 4.31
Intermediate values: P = 4.31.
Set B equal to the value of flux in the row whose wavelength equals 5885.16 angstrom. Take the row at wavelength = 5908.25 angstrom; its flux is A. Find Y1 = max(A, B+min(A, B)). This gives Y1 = 5.87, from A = 3.1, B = 2.936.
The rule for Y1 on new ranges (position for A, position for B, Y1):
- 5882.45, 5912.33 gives 6.54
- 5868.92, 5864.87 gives 6.85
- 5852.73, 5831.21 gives 6.79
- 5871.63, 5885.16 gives 5.87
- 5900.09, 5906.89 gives 6.30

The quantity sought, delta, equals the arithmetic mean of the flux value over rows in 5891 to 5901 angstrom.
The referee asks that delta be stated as 2.65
